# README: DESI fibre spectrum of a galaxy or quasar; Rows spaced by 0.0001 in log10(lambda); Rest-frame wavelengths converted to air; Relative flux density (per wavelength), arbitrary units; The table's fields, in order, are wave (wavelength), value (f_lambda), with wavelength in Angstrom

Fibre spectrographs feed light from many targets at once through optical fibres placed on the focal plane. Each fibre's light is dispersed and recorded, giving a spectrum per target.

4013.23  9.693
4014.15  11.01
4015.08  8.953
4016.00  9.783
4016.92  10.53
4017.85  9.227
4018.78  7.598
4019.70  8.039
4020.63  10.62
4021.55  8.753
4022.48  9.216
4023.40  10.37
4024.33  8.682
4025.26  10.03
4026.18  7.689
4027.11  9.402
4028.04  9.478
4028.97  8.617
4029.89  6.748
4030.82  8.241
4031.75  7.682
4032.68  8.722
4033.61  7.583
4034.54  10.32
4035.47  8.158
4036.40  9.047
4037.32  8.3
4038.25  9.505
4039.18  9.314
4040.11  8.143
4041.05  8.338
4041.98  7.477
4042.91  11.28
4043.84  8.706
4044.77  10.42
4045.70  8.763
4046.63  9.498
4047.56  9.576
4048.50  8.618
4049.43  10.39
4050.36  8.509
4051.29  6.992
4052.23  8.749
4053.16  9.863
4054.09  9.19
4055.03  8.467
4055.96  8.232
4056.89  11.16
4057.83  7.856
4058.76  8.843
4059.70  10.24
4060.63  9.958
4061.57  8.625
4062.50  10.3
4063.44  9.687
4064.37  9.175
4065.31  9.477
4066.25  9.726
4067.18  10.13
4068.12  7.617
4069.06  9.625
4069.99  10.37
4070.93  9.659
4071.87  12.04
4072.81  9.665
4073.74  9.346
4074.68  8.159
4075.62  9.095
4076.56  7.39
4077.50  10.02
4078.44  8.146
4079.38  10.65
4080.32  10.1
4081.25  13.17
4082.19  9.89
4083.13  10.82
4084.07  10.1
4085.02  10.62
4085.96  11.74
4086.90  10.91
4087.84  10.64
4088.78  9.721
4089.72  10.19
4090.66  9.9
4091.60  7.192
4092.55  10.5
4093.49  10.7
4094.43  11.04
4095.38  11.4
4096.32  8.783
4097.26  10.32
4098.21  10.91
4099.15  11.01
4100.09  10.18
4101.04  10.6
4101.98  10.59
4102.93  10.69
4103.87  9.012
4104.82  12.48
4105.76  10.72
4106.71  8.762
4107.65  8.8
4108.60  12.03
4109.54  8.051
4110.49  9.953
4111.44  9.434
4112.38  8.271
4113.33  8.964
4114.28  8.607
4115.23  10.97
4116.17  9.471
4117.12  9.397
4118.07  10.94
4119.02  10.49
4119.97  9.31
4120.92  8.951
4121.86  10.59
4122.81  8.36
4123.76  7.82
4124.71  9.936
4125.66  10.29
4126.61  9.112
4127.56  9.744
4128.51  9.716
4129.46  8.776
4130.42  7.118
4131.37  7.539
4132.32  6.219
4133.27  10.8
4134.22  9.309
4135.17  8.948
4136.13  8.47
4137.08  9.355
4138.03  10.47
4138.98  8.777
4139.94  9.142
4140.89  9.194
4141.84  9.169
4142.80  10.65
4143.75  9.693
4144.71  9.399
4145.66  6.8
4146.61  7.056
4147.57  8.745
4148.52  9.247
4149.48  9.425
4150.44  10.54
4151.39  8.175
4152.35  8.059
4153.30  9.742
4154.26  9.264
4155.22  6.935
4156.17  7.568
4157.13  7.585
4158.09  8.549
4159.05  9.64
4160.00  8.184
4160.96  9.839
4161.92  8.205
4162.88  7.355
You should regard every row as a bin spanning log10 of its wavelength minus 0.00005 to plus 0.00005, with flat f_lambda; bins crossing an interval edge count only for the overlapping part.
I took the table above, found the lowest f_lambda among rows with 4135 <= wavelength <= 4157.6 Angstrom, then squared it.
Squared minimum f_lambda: 46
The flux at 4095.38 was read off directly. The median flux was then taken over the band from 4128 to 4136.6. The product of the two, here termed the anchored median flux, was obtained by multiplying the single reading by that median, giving 100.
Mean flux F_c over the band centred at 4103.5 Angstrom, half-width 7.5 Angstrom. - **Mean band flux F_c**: 10.2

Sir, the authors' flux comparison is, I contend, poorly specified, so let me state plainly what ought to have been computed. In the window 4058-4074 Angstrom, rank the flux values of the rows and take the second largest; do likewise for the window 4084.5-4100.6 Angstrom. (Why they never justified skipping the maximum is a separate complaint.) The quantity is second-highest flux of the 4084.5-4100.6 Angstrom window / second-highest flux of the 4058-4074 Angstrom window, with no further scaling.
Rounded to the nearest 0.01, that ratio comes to 1.10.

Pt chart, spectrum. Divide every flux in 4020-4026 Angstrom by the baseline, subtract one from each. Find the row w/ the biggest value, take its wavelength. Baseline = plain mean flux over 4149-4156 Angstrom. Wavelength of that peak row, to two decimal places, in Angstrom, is 4020.63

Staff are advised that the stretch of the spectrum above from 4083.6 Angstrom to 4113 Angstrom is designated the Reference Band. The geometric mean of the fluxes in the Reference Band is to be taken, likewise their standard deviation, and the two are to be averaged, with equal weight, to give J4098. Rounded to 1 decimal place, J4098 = 5.6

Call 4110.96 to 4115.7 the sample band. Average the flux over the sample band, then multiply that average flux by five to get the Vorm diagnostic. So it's 46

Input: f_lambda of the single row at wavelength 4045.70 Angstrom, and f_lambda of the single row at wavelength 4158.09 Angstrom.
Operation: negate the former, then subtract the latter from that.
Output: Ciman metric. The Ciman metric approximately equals -17.3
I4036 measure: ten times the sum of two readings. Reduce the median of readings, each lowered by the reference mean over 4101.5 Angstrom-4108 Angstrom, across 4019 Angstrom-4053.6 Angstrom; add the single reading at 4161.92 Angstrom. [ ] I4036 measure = 68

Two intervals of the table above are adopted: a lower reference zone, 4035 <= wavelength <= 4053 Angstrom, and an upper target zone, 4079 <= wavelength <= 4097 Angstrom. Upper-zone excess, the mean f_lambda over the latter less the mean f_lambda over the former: 1.5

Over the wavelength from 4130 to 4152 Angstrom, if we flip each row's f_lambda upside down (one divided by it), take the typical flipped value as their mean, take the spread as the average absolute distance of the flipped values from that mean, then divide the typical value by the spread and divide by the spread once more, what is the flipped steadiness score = 609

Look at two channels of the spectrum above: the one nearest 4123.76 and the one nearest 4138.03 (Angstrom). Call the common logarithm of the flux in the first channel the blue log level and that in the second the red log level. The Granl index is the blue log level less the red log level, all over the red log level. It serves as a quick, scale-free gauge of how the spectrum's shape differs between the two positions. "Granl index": -0.12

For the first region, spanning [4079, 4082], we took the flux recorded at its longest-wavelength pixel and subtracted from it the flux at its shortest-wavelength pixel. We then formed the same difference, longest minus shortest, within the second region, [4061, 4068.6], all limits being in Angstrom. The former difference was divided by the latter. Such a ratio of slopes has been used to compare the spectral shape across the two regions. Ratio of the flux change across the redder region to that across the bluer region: -2.5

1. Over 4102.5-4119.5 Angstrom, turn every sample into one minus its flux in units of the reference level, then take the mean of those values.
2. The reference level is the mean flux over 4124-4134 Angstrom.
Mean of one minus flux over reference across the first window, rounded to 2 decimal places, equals -0.10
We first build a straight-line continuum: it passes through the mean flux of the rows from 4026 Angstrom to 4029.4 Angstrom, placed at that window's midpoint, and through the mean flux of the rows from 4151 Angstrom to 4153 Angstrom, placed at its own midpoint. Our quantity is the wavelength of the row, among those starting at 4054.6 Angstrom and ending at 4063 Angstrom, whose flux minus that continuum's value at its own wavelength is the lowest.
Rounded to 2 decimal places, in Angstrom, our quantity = 4057.83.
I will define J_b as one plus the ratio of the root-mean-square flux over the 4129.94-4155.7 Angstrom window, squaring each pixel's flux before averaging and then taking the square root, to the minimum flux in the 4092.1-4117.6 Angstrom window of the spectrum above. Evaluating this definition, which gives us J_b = 2.11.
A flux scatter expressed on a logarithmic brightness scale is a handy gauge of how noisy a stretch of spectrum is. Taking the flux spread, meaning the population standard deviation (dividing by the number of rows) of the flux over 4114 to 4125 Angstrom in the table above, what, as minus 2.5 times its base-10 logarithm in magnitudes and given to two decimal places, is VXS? 0.01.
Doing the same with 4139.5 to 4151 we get -0.11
